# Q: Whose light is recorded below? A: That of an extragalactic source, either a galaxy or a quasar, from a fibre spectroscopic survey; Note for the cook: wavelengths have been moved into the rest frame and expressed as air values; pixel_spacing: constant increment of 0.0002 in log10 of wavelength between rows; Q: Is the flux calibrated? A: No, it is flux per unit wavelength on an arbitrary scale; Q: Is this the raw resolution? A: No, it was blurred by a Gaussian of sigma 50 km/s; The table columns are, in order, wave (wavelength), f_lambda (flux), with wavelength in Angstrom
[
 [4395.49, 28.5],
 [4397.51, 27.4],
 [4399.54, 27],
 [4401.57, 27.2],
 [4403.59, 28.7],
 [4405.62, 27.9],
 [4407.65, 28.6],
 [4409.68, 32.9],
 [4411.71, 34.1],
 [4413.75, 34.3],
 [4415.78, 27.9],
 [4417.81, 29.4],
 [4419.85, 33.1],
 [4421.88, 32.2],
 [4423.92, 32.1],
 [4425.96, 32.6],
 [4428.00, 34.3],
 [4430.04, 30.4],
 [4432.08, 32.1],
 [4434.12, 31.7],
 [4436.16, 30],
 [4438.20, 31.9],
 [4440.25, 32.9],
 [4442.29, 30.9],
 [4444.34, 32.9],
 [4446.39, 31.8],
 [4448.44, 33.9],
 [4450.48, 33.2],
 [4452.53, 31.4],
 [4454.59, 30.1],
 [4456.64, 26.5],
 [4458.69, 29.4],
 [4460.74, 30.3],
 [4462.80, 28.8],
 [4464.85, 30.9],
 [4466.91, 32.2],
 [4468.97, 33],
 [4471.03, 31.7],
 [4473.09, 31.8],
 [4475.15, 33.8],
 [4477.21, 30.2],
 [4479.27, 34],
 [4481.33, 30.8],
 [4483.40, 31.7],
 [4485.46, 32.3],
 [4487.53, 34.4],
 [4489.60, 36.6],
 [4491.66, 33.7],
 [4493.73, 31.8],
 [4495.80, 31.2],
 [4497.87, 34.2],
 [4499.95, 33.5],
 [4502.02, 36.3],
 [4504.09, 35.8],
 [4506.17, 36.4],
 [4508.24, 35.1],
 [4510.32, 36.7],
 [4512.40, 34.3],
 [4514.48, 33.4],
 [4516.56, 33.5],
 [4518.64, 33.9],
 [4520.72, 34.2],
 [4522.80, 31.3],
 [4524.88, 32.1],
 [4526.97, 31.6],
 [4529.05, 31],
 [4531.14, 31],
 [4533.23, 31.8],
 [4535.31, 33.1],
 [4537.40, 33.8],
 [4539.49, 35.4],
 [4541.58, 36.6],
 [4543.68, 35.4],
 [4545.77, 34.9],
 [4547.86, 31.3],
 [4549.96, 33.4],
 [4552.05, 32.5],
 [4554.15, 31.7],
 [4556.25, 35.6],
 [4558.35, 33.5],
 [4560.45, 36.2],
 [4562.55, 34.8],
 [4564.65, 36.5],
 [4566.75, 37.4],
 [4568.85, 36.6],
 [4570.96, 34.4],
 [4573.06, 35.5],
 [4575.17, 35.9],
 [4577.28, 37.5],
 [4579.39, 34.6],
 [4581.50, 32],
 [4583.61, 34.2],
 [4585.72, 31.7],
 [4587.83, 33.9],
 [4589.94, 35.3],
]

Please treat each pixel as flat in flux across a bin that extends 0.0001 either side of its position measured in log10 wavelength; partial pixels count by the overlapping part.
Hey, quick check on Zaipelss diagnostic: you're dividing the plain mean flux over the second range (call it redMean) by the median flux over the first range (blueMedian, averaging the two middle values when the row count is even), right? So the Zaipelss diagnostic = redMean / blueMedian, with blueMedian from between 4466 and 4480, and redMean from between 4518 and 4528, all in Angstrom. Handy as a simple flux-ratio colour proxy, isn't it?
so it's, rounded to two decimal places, 1.01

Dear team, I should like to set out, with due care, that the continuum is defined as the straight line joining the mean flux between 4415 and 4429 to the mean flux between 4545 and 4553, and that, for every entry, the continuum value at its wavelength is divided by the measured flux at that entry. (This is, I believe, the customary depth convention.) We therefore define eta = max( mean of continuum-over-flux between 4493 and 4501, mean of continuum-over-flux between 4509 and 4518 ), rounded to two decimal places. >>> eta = 0.99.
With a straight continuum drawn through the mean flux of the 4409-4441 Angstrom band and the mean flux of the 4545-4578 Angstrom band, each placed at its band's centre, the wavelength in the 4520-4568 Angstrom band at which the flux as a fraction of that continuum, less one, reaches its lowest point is 4547.86 Angstrom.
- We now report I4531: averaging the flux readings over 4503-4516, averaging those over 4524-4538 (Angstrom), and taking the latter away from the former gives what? 3.2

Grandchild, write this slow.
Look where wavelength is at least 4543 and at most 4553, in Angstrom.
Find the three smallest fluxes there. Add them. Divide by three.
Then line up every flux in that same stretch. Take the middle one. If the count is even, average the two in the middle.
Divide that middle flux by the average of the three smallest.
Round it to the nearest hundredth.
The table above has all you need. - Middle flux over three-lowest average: 1.03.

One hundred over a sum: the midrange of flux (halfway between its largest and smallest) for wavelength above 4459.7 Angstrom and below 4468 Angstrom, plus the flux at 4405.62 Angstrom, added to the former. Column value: 1.71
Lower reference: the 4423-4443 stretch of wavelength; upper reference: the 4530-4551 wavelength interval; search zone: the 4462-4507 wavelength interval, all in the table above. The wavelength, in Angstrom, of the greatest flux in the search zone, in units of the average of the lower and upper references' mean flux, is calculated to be 4489.60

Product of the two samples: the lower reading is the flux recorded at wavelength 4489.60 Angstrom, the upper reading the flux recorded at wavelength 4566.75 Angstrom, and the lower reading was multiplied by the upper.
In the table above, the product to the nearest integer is 1369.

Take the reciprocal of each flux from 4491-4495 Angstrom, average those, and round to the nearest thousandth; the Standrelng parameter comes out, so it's 0.031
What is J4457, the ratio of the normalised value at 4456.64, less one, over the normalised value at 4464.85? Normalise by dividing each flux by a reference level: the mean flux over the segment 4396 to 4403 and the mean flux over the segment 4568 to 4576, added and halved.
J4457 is -0.16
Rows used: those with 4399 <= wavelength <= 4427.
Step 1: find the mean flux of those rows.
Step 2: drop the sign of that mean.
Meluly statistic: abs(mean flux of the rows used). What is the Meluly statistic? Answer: 31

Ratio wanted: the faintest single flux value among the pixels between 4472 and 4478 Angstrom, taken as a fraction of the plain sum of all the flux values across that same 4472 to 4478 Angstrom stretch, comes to 0.315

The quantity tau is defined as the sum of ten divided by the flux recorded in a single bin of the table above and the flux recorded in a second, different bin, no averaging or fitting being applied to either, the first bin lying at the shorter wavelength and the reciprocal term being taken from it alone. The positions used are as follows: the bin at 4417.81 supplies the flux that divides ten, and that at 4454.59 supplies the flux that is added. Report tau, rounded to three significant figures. 30.4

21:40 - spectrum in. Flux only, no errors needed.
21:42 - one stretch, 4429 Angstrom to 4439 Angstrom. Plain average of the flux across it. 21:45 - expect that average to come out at 31.2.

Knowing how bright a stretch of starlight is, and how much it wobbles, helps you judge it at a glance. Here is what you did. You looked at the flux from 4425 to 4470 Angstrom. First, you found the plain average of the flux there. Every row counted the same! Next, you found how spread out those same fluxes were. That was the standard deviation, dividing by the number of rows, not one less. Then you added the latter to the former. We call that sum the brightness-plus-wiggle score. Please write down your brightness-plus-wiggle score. 33.2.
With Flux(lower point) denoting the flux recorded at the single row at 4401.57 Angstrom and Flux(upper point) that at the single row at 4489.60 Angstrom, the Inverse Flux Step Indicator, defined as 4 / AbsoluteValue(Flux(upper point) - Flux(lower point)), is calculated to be 0.43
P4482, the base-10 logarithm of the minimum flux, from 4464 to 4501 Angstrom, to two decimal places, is 1.48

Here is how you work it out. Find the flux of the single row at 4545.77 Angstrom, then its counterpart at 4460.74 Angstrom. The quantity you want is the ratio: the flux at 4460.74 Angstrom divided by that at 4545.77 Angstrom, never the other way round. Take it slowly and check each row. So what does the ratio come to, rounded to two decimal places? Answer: 0.87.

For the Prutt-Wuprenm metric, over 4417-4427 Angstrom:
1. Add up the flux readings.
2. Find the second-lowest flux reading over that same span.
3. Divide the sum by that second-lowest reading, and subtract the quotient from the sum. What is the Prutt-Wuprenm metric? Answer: 154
